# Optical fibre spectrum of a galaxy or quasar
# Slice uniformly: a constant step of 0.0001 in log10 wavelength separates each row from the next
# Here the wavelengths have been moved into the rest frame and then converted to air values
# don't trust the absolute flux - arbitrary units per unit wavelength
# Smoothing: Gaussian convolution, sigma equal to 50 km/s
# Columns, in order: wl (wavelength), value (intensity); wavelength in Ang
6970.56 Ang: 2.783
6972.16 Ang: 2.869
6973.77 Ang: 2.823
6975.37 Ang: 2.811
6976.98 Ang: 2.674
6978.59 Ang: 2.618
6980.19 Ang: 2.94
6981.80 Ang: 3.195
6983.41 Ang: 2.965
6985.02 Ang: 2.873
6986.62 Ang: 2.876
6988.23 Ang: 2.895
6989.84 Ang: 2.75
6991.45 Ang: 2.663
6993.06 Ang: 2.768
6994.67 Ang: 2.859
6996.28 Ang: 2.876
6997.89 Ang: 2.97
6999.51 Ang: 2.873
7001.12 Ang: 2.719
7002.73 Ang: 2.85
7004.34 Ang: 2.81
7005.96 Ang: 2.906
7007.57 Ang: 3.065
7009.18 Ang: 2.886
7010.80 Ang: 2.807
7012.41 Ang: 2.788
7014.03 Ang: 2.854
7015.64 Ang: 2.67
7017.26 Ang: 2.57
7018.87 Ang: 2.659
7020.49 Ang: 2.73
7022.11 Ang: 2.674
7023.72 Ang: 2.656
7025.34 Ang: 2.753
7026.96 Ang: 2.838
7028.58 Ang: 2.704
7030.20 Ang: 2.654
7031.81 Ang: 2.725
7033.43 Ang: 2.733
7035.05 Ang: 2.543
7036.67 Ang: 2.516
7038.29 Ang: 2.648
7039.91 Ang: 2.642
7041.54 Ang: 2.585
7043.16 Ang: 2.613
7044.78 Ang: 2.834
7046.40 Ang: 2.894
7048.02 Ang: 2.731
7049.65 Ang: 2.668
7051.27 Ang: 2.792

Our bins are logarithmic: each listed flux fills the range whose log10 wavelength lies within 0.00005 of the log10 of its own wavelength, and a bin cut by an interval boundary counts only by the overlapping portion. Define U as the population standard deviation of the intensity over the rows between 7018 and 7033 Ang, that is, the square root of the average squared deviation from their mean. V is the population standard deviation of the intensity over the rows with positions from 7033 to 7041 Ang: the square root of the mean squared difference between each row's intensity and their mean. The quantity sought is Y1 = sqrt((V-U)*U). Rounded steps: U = 0.057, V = 0.08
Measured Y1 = 0.035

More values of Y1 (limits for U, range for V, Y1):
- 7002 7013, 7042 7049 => 0.041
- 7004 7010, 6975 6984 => 0.097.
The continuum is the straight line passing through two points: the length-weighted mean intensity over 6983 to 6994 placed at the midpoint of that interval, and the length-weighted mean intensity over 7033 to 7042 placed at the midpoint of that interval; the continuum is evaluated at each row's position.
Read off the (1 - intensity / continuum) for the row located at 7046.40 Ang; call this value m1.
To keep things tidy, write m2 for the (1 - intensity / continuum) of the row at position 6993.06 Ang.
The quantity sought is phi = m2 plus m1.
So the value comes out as -0.116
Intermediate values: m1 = -0.13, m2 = 0.013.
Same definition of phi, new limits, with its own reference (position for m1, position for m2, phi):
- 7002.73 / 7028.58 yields -0.055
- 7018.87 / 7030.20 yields 0.005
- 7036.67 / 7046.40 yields -0.093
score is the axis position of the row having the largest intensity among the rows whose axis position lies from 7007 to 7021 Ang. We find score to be 7007.57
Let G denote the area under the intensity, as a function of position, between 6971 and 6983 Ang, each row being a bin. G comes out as 34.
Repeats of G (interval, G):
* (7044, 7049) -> 14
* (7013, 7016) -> 8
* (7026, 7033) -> 19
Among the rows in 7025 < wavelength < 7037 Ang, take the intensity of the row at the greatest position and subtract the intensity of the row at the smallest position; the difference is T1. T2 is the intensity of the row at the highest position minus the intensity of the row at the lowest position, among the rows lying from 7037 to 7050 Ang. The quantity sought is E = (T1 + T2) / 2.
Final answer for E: -0.11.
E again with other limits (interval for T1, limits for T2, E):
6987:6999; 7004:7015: 0.06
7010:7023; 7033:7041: -0.11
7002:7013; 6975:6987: 0.00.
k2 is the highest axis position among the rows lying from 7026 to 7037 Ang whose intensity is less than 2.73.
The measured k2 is 7036.67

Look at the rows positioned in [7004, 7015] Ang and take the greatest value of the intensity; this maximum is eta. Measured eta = 3.065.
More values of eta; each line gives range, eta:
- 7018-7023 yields 2.73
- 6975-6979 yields 2.811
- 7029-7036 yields 2.733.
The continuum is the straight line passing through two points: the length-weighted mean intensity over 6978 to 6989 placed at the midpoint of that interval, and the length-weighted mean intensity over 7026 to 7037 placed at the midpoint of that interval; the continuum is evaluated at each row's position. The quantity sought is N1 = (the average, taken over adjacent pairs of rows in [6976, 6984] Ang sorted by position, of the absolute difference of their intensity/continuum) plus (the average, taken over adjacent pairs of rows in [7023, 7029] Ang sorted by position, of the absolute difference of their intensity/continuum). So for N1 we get 0.114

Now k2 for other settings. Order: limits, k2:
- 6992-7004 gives 7001.12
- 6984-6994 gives 6991.45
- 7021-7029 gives 7028.58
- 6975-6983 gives 6978.59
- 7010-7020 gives 7018.87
